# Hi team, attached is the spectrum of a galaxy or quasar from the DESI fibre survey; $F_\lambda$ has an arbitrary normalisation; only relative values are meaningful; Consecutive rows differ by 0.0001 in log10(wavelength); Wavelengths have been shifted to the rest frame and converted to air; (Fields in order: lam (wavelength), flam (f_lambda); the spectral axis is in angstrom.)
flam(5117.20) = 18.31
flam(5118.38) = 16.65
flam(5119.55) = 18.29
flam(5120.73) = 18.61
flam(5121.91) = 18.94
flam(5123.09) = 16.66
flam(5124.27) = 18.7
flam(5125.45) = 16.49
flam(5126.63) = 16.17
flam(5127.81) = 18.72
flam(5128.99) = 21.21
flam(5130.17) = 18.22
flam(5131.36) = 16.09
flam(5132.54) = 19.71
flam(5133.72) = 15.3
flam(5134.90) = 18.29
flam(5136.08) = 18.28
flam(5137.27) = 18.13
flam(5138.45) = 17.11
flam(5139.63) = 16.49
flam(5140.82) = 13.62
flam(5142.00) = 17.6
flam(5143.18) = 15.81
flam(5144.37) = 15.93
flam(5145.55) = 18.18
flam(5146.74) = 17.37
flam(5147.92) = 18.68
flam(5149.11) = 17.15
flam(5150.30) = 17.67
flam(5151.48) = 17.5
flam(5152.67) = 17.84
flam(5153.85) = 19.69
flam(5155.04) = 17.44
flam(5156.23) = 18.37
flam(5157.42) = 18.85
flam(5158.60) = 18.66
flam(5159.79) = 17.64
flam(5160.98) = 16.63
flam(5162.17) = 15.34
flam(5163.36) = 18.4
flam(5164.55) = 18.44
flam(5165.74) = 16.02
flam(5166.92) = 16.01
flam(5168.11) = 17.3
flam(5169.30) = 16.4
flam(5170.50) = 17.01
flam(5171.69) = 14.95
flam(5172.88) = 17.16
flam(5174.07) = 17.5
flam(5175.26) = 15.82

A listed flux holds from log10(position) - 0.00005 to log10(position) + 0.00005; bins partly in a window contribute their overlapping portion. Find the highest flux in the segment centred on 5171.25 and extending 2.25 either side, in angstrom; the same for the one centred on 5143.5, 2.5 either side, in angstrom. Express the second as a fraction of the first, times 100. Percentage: 106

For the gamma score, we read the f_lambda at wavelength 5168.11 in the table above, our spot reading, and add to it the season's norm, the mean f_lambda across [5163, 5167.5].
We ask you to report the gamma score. 34.5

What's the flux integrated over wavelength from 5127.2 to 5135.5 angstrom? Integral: 151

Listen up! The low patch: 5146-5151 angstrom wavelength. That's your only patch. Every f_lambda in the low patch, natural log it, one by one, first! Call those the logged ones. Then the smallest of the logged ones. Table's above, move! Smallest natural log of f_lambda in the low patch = 2.84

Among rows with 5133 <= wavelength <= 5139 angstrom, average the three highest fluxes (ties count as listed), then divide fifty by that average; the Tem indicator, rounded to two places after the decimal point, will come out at 2.74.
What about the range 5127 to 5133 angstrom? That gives 2.52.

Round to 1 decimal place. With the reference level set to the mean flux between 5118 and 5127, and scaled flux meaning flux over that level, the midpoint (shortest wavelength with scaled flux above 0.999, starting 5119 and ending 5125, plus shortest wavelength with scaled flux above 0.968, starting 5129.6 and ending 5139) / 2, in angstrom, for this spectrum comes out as 5124.9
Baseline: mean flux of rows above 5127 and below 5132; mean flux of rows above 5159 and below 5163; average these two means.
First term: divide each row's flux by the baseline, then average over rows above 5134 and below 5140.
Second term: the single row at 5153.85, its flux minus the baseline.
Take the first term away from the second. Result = 1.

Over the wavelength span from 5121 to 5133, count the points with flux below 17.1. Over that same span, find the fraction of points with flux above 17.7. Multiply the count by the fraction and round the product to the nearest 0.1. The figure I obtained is 2.4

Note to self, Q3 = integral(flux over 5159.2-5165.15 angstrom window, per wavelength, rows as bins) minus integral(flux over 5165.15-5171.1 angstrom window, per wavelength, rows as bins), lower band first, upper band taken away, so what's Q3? 4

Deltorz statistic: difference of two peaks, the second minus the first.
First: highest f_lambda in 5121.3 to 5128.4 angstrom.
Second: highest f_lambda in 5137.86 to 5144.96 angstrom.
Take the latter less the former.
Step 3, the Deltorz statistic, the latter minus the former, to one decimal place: -1.3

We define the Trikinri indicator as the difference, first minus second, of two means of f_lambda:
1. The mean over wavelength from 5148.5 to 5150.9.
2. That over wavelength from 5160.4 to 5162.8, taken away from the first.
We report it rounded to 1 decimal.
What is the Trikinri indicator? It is 1.4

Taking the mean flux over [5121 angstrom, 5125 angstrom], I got 18.1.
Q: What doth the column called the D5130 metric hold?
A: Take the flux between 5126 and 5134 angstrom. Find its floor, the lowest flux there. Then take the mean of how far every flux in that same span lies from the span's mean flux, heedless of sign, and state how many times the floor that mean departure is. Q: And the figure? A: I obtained 0.12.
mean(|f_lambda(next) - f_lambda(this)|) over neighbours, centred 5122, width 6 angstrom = 1.2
